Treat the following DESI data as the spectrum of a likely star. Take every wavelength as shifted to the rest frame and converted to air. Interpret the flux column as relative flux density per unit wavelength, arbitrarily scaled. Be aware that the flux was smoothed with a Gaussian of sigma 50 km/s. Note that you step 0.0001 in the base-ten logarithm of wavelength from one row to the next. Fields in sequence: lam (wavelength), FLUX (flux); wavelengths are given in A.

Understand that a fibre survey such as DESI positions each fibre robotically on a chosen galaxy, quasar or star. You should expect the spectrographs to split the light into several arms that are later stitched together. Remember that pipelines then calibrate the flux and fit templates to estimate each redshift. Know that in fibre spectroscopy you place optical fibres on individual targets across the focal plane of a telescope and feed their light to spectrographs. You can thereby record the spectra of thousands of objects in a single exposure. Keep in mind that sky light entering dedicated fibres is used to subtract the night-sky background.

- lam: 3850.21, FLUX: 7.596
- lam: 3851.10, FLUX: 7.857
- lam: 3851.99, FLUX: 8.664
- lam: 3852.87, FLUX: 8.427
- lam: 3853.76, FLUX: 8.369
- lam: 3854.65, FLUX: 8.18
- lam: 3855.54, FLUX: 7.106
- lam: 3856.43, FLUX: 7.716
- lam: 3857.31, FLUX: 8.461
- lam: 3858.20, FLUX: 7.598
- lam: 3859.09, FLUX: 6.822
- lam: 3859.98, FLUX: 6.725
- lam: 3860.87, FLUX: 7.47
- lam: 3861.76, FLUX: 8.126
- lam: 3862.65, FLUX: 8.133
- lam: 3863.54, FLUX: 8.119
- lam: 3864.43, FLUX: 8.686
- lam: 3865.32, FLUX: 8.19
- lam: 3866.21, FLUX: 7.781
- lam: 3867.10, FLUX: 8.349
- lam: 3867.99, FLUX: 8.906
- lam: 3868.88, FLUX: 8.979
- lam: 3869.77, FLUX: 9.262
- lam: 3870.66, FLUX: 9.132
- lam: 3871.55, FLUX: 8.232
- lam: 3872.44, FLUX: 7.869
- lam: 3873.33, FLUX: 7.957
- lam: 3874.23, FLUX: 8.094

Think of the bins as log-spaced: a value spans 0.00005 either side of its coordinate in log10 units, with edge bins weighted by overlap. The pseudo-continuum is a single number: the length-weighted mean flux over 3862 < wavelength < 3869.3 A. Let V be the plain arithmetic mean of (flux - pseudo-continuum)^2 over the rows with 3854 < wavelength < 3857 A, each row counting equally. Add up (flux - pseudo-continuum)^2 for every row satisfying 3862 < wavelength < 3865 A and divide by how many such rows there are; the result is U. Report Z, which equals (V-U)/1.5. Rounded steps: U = 0.07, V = 0.71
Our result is 0.42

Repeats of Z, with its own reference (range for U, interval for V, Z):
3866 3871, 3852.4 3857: 0.02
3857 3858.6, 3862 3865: -0.16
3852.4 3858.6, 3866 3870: -0.03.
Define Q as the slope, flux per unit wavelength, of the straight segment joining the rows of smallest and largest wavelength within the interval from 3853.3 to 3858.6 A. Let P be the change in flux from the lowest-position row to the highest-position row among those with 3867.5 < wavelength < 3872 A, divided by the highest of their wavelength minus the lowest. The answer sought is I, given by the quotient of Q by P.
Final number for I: 0.9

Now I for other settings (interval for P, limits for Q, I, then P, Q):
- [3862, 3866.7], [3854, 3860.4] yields 2.8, -0.10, -0.27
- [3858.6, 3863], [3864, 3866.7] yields -1.4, 0.37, -0.51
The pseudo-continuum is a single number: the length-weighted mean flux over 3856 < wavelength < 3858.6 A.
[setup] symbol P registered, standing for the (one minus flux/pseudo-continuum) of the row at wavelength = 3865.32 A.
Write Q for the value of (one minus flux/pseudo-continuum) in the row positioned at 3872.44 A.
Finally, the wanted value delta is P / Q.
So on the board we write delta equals -2.9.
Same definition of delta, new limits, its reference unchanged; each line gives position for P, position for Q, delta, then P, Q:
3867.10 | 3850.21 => -1.1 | -0.05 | 0.04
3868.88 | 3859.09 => -0.9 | -0.13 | 0.14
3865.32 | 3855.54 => -0.3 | -0.03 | 0.11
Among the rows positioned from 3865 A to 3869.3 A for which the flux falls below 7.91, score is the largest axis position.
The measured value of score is 3866.21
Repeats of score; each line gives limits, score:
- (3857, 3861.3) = 3860.87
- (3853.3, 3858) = 3856.43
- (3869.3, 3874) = 3872.44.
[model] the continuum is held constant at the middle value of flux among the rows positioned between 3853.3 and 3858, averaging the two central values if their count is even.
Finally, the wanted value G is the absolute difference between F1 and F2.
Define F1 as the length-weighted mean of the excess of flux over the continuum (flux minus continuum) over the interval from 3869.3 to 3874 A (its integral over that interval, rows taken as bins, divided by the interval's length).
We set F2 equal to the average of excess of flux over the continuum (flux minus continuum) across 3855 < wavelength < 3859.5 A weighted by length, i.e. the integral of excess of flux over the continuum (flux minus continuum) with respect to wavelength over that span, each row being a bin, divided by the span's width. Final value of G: 0.92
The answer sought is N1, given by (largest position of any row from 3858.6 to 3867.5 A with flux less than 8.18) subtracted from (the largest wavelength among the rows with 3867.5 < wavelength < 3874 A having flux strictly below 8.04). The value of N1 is 7.1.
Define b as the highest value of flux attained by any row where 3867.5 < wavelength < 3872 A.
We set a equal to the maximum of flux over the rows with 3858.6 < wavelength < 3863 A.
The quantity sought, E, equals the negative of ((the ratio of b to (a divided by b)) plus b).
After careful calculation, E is -19.8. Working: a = 8.133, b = 9.262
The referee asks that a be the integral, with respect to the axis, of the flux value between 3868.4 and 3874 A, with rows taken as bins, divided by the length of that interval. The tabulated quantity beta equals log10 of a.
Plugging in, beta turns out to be 0.932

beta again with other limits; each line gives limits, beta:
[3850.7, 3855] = 0.919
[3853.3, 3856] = 0.895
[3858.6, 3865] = 0.888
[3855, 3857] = 0.877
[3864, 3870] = 0.933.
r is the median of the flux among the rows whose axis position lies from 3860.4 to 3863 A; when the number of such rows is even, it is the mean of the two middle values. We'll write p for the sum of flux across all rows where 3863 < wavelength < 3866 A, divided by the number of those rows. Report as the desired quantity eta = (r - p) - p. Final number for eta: -8.5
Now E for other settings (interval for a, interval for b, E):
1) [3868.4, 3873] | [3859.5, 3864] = -15.3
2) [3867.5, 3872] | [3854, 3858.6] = -16.2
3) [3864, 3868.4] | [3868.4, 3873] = -18.9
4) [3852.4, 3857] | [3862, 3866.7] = -17.6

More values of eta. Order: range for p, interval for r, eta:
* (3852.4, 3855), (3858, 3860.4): -9.8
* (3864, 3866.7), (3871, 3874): -8.5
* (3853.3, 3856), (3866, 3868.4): -7.4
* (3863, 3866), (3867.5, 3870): -7.7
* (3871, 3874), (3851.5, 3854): -7.6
